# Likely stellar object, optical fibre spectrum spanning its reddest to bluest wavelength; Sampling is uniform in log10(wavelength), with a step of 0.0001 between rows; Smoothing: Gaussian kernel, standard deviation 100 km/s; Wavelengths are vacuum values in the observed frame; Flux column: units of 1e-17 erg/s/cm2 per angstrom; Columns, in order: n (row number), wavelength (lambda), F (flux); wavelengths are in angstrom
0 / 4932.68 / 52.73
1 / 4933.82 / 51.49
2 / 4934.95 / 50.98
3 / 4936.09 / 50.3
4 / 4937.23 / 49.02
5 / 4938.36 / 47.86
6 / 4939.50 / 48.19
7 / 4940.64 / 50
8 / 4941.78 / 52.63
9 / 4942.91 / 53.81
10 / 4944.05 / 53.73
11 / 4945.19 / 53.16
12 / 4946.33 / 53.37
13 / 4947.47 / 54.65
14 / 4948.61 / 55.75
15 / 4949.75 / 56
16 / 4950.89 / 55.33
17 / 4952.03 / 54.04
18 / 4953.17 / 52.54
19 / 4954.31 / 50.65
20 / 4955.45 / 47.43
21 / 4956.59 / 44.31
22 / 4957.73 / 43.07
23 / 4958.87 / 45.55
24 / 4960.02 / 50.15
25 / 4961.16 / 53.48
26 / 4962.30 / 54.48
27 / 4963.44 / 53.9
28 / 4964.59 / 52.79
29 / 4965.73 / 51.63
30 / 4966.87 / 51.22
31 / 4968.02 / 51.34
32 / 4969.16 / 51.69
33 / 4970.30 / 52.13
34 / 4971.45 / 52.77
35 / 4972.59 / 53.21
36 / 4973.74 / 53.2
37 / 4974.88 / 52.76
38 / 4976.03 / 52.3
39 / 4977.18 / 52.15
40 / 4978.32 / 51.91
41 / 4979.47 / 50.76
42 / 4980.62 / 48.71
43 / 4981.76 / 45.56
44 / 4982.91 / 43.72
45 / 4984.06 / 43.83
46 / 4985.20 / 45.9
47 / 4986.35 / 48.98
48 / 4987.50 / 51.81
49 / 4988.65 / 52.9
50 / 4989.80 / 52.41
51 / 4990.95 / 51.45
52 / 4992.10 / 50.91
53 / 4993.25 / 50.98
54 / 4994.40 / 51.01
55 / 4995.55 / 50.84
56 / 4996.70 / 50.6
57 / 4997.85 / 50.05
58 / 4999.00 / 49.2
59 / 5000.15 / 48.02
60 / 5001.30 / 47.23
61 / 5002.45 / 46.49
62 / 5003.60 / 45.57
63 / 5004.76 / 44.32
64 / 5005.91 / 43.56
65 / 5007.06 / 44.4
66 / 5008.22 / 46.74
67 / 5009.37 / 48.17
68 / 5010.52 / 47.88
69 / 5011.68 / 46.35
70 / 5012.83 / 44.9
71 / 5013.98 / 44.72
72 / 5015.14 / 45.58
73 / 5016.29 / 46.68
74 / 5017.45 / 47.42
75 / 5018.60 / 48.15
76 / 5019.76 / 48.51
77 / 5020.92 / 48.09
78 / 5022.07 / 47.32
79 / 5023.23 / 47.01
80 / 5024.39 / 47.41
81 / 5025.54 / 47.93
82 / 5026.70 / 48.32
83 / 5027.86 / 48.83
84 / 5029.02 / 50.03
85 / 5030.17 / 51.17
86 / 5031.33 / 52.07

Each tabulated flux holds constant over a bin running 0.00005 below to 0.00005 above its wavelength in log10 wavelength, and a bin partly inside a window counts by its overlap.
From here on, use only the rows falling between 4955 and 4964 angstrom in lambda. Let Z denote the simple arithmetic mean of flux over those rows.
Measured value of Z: 49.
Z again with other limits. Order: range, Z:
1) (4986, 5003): 50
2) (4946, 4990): 51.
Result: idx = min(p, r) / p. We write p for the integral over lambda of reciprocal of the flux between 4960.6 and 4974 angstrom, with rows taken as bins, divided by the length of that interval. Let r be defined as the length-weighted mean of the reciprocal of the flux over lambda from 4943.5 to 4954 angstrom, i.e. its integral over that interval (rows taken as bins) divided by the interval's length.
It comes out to 0.971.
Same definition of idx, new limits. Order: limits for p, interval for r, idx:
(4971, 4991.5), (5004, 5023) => 1.000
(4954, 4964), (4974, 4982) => 0.961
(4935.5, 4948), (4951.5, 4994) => 1.000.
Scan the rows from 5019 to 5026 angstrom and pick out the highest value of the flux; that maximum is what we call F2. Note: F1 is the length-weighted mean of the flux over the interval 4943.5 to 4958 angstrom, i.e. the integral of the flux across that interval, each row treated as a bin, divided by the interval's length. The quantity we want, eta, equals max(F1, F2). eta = 52.0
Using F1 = 52.0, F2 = 48.51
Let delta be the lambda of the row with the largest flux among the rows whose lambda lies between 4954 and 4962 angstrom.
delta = 4961.16 angstrom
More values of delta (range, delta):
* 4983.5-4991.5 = 4988.65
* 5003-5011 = 5009.37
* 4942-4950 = 4949.75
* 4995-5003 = 4995.55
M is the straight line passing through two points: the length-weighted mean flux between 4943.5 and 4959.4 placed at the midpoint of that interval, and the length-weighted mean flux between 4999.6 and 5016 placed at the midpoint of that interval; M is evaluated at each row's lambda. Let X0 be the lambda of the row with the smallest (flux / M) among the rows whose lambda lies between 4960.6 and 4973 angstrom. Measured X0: 4966.87 angstrom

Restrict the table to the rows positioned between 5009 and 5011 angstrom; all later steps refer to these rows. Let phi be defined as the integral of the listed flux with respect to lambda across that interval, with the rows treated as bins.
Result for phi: 96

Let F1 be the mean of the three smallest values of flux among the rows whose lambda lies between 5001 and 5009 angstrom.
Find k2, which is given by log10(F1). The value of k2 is 1.64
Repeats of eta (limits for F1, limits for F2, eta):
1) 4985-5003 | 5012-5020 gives 50.0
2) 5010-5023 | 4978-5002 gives 52.9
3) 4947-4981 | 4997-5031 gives 51.7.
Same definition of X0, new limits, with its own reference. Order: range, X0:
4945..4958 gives 4957.73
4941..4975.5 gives 4957.73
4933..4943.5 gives 4938.36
